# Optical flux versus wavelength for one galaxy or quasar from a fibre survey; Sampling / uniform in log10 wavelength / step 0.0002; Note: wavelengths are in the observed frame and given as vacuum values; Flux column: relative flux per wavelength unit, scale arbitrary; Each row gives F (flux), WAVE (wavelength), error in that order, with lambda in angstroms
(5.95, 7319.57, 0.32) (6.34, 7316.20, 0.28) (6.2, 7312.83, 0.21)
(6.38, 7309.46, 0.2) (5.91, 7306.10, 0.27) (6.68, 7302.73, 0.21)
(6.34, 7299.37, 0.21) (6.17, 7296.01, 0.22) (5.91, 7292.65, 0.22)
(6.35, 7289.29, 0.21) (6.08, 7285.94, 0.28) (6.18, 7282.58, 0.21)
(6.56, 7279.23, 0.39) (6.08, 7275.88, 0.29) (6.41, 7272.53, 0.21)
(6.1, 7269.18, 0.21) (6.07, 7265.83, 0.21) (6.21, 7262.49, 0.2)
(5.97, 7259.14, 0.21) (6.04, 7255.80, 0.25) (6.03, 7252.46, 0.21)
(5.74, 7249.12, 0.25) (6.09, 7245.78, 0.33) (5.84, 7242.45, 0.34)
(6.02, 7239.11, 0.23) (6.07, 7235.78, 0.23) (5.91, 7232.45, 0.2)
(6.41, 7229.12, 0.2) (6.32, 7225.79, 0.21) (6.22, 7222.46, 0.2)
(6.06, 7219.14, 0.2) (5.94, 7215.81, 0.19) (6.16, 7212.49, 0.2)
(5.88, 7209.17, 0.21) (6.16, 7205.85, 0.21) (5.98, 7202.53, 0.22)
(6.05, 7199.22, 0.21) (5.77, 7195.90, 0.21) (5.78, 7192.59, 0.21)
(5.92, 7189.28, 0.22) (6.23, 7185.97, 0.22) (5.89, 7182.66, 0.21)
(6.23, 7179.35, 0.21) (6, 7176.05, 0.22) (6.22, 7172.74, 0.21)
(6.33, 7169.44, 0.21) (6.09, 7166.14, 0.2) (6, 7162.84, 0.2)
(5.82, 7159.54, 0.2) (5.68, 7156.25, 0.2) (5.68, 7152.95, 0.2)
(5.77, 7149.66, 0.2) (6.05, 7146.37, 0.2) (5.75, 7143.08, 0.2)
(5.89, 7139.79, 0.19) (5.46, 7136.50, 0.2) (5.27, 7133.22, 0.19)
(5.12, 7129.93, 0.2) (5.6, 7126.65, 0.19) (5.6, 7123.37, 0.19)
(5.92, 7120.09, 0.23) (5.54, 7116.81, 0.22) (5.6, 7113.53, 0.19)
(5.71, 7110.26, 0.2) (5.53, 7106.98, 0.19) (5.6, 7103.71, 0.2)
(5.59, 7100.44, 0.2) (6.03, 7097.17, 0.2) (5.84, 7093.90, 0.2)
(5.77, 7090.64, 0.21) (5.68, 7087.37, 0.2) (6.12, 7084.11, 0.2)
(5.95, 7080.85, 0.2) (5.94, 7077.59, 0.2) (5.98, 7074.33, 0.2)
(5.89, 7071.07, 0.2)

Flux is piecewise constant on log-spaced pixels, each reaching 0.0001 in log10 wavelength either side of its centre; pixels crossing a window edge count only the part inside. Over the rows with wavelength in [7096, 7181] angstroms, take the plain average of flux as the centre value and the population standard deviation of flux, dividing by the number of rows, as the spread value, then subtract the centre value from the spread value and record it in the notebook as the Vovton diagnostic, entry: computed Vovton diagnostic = -5.5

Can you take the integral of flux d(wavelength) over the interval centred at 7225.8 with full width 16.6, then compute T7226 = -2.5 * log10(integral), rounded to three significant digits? -5.03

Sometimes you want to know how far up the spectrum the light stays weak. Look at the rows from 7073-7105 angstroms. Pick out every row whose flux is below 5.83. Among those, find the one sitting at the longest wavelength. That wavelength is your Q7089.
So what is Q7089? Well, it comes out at 7103.71 angstroms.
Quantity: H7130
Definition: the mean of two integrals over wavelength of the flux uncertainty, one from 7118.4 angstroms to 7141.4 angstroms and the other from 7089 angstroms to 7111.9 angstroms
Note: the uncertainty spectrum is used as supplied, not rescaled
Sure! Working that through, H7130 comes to 4.57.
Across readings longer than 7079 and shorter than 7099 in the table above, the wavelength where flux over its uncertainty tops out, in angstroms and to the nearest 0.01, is 7084.11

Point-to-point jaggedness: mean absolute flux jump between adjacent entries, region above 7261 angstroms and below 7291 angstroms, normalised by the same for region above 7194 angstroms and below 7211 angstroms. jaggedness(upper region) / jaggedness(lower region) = 1.26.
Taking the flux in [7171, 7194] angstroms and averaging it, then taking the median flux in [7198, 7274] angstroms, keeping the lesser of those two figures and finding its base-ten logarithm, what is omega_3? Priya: 0.78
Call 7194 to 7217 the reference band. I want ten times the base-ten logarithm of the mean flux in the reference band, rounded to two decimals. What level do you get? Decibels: 7.78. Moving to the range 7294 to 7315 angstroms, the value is 7.98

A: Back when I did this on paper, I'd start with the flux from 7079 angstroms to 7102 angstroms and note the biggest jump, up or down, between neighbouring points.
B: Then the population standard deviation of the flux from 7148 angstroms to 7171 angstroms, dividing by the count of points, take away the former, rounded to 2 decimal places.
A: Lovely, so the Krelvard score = -0.22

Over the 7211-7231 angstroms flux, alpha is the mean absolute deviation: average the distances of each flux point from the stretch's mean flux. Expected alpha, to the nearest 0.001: 0.132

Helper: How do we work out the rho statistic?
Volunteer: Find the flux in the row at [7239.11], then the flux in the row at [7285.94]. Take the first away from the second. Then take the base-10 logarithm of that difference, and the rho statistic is -1.2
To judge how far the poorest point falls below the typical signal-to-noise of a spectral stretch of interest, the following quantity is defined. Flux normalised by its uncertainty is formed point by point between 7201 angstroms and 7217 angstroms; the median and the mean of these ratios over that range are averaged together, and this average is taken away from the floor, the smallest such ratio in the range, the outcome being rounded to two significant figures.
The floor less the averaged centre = -2.1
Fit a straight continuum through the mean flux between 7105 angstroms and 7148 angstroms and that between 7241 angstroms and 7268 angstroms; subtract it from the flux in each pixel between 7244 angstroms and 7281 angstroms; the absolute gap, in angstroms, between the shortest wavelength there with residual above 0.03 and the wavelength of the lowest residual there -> 3.3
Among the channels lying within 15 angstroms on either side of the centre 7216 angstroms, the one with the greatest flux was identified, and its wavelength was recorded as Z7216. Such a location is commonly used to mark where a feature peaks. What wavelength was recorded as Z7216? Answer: 7229.12 angstroms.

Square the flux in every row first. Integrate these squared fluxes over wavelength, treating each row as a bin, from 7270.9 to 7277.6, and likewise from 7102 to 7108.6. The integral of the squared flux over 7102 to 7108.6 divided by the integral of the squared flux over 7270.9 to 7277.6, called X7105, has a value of 0.78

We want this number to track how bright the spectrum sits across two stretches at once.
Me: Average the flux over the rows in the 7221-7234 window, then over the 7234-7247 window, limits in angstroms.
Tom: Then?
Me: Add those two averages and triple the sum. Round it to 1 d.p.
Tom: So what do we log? 36.7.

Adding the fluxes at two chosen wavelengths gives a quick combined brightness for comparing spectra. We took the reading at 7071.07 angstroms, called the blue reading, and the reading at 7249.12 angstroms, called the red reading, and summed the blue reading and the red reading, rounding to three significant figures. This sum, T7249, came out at 11.6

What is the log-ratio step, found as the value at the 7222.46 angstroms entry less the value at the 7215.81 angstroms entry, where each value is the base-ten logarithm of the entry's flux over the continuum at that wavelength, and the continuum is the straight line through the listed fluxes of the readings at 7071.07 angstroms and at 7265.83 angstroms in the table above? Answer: 0.02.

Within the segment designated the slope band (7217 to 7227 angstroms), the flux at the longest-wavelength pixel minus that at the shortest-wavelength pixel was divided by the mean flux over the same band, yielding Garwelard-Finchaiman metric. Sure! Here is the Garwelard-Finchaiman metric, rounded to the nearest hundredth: 0.04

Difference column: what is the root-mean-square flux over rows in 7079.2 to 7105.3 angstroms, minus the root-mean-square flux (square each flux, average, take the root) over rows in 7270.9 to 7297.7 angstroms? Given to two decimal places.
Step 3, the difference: -0.40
